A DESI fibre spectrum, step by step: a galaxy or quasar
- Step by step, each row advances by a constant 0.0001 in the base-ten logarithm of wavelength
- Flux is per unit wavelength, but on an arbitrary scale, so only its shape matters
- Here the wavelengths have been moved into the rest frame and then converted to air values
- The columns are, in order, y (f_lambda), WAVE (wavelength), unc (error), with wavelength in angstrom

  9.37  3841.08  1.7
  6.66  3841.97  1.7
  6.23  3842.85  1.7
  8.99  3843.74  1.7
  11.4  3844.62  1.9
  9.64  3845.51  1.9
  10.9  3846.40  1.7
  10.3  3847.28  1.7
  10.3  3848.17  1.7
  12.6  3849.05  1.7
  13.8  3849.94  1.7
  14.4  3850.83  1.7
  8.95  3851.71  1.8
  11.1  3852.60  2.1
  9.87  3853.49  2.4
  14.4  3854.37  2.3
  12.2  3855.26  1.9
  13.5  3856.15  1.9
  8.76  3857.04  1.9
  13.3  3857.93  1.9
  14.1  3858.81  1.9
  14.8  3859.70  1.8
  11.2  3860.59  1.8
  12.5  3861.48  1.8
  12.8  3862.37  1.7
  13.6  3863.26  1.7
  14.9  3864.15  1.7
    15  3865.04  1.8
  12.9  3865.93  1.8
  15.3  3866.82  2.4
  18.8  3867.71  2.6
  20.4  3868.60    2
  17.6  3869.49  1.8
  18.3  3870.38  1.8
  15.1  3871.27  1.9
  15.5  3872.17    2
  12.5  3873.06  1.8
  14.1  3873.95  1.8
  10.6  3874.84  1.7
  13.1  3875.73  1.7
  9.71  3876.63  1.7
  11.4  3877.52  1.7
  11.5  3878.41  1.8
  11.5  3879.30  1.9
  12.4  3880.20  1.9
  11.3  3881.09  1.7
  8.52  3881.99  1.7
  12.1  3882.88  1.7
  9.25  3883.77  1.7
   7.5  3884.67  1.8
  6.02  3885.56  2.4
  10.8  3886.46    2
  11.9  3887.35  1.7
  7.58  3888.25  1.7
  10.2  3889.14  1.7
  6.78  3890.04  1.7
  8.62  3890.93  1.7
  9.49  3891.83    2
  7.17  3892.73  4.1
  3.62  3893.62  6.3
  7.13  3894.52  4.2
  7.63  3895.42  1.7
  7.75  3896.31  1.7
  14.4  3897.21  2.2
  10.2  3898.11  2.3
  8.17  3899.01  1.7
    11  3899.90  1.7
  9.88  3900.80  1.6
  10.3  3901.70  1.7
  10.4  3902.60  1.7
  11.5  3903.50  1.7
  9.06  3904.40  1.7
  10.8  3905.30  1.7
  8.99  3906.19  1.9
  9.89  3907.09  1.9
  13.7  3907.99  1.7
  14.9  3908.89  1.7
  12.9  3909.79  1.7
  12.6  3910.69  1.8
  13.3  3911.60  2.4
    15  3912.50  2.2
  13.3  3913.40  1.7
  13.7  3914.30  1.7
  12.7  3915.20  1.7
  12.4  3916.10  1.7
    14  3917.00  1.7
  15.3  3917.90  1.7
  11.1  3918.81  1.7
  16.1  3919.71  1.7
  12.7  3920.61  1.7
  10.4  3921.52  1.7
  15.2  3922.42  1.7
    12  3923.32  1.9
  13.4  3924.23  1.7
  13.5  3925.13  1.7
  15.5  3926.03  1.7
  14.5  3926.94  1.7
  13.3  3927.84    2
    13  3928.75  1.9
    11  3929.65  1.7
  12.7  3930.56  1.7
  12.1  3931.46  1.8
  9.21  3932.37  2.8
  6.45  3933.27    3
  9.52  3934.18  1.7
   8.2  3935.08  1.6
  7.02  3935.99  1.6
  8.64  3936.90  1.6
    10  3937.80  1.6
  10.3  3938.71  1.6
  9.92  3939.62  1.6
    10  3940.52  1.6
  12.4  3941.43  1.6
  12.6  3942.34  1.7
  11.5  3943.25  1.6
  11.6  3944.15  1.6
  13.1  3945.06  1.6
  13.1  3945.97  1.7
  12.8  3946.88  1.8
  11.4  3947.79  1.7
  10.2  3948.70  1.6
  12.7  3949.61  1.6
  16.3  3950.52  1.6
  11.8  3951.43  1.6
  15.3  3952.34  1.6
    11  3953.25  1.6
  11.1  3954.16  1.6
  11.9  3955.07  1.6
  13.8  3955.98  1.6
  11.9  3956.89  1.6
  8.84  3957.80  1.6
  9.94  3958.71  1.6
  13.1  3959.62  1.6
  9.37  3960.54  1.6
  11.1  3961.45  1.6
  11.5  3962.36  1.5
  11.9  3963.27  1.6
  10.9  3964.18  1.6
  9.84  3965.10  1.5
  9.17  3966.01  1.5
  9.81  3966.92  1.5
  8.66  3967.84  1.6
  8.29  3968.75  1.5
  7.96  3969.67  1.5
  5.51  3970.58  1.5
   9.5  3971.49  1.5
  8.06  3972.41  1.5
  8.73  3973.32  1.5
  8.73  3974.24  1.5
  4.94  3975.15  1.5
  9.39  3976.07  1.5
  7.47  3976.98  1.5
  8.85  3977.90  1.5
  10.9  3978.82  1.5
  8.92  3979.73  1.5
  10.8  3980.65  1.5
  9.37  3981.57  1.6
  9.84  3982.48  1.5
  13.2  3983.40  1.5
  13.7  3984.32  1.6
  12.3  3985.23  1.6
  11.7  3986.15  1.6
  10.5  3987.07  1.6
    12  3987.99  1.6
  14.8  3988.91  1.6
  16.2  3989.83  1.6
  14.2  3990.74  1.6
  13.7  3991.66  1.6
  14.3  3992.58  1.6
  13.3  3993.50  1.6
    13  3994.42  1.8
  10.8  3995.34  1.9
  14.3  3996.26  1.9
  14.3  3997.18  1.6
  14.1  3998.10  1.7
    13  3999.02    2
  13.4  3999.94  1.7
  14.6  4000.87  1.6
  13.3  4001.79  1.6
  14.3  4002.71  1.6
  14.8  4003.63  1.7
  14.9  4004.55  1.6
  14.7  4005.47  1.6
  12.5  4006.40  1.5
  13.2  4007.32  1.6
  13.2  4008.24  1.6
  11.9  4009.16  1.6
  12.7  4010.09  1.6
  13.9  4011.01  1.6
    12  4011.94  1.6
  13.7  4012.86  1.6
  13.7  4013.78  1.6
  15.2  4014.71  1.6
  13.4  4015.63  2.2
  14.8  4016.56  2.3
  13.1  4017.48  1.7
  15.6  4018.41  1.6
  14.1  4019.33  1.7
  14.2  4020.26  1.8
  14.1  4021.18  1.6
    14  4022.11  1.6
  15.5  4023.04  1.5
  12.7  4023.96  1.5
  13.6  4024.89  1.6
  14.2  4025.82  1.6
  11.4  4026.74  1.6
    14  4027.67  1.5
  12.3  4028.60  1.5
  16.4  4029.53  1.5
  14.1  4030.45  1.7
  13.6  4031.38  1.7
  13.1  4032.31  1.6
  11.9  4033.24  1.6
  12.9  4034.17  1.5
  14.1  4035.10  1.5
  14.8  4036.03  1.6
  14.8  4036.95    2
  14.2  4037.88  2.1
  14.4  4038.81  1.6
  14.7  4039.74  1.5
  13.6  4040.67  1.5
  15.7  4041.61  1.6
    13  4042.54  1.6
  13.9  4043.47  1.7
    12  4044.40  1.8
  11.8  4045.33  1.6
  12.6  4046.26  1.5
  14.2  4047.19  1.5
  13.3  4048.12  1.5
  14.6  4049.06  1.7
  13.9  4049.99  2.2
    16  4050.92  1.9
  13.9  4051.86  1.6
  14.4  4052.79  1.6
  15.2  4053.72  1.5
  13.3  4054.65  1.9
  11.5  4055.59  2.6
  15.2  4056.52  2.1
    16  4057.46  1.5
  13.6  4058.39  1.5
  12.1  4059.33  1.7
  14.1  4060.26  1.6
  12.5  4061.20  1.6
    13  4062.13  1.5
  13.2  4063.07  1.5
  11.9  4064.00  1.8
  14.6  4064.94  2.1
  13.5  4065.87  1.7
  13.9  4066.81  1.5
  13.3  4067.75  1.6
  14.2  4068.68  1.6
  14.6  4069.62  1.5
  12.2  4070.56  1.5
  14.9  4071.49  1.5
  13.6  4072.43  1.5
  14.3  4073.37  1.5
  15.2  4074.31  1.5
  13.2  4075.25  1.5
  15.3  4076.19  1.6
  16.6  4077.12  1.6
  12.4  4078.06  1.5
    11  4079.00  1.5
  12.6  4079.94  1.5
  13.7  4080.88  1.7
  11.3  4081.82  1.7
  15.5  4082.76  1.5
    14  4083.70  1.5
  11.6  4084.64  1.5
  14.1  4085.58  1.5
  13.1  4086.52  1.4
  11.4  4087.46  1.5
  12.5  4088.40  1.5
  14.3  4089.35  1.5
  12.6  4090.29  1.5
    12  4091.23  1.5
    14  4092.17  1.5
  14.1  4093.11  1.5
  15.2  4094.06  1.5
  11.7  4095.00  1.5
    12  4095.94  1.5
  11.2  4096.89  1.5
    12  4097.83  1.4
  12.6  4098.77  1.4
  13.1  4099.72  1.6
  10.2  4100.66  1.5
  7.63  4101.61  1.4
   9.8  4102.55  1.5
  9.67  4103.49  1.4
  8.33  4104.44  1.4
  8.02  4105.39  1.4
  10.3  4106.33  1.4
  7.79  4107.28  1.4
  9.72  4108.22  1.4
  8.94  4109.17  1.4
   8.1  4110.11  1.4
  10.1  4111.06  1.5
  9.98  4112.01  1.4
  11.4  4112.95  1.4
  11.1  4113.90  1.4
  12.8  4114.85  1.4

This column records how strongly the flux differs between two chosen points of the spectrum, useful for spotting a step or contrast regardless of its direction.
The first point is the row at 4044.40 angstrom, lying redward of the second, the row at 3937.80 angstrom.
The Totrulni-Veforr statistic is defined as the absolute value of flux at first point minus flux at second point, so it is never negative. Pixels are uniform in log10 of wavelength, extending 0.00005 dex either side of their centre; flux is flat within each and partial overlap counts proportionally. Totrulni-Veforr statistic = 2.0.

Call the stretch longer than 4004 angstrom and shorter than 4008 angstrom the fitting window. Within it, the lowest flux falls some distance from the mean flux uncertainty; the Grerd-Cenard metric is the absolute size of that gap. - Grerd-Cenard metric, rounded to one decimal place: 10.9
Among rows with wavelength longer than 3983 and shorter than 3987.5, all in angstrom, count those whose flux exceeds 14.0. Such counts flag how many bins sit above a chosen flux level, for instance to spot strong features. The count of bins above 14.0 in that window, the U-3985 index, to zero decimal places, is 0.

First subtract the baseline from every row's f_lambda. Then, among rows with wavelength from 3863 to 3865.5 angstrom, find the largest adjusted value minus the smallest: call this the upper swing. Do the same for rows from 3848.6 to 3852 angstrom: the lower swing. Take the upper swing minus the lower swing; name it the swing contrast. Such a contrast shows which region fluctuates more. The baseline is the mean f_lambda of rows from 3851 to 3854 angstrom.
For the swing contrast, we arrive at -4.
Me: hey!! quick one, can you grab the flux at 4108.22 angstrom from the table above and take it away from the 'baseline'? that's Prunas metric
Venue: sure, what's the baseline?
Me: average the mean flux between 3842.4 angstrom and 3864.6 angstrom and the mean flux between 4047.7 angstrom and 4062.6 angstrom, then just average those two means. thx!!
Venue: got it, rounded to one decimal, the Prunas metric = 3.1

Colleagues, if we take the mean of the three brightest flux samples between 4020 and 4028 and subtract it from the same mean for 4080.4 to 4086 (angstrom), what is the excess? 0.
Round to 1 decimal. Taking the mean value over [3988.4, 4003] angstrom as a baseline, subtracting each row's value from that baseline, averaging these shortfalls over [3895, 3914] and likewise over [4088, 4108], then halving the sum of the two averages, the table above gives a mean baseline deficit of 2.5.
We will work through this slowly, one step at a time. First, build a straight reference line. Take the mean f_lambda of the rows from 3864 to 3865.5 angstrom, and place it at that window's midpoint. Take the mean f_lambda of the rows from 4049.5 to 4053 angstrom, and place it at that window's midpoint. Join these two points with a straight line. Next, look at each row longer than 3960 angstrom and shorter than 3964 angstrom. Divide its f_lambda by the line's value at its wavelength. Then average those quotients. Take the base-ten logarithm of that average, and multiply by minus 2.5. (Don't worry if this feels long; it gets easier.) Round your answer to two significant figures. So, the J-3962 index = 0.32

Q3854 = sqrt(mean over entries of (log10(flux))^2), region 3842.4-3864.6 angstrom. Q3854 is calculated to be 1.07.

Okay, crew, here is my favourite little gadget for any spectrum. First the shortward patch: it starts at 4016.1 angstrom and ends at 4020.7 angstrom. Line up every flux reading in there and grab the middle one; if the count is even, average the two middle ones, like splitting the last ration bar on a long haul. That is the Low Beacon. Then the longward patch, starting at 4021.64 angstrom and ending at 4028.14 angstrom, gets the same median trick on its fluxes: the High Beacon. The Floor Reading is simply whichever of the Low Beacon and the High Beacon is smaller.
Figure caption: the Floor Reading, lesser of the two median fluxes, 14.0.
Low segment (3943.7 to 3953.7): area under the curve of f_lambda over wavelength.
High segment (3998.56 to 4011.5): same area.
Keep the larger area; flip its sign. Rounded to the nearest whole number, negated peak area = -176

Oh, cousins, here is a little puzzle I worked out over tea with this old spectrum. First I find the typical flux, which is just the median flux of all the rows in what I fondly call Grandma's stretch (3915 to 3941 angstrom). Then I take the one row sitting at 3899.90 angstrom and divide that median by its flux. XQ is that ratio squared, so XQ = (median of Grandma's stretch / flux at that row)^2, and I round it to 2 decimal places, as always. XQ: 1.21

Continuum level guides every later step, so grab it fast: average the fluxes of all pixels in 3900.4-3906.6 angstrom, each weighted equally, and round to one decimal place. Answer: 10.1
